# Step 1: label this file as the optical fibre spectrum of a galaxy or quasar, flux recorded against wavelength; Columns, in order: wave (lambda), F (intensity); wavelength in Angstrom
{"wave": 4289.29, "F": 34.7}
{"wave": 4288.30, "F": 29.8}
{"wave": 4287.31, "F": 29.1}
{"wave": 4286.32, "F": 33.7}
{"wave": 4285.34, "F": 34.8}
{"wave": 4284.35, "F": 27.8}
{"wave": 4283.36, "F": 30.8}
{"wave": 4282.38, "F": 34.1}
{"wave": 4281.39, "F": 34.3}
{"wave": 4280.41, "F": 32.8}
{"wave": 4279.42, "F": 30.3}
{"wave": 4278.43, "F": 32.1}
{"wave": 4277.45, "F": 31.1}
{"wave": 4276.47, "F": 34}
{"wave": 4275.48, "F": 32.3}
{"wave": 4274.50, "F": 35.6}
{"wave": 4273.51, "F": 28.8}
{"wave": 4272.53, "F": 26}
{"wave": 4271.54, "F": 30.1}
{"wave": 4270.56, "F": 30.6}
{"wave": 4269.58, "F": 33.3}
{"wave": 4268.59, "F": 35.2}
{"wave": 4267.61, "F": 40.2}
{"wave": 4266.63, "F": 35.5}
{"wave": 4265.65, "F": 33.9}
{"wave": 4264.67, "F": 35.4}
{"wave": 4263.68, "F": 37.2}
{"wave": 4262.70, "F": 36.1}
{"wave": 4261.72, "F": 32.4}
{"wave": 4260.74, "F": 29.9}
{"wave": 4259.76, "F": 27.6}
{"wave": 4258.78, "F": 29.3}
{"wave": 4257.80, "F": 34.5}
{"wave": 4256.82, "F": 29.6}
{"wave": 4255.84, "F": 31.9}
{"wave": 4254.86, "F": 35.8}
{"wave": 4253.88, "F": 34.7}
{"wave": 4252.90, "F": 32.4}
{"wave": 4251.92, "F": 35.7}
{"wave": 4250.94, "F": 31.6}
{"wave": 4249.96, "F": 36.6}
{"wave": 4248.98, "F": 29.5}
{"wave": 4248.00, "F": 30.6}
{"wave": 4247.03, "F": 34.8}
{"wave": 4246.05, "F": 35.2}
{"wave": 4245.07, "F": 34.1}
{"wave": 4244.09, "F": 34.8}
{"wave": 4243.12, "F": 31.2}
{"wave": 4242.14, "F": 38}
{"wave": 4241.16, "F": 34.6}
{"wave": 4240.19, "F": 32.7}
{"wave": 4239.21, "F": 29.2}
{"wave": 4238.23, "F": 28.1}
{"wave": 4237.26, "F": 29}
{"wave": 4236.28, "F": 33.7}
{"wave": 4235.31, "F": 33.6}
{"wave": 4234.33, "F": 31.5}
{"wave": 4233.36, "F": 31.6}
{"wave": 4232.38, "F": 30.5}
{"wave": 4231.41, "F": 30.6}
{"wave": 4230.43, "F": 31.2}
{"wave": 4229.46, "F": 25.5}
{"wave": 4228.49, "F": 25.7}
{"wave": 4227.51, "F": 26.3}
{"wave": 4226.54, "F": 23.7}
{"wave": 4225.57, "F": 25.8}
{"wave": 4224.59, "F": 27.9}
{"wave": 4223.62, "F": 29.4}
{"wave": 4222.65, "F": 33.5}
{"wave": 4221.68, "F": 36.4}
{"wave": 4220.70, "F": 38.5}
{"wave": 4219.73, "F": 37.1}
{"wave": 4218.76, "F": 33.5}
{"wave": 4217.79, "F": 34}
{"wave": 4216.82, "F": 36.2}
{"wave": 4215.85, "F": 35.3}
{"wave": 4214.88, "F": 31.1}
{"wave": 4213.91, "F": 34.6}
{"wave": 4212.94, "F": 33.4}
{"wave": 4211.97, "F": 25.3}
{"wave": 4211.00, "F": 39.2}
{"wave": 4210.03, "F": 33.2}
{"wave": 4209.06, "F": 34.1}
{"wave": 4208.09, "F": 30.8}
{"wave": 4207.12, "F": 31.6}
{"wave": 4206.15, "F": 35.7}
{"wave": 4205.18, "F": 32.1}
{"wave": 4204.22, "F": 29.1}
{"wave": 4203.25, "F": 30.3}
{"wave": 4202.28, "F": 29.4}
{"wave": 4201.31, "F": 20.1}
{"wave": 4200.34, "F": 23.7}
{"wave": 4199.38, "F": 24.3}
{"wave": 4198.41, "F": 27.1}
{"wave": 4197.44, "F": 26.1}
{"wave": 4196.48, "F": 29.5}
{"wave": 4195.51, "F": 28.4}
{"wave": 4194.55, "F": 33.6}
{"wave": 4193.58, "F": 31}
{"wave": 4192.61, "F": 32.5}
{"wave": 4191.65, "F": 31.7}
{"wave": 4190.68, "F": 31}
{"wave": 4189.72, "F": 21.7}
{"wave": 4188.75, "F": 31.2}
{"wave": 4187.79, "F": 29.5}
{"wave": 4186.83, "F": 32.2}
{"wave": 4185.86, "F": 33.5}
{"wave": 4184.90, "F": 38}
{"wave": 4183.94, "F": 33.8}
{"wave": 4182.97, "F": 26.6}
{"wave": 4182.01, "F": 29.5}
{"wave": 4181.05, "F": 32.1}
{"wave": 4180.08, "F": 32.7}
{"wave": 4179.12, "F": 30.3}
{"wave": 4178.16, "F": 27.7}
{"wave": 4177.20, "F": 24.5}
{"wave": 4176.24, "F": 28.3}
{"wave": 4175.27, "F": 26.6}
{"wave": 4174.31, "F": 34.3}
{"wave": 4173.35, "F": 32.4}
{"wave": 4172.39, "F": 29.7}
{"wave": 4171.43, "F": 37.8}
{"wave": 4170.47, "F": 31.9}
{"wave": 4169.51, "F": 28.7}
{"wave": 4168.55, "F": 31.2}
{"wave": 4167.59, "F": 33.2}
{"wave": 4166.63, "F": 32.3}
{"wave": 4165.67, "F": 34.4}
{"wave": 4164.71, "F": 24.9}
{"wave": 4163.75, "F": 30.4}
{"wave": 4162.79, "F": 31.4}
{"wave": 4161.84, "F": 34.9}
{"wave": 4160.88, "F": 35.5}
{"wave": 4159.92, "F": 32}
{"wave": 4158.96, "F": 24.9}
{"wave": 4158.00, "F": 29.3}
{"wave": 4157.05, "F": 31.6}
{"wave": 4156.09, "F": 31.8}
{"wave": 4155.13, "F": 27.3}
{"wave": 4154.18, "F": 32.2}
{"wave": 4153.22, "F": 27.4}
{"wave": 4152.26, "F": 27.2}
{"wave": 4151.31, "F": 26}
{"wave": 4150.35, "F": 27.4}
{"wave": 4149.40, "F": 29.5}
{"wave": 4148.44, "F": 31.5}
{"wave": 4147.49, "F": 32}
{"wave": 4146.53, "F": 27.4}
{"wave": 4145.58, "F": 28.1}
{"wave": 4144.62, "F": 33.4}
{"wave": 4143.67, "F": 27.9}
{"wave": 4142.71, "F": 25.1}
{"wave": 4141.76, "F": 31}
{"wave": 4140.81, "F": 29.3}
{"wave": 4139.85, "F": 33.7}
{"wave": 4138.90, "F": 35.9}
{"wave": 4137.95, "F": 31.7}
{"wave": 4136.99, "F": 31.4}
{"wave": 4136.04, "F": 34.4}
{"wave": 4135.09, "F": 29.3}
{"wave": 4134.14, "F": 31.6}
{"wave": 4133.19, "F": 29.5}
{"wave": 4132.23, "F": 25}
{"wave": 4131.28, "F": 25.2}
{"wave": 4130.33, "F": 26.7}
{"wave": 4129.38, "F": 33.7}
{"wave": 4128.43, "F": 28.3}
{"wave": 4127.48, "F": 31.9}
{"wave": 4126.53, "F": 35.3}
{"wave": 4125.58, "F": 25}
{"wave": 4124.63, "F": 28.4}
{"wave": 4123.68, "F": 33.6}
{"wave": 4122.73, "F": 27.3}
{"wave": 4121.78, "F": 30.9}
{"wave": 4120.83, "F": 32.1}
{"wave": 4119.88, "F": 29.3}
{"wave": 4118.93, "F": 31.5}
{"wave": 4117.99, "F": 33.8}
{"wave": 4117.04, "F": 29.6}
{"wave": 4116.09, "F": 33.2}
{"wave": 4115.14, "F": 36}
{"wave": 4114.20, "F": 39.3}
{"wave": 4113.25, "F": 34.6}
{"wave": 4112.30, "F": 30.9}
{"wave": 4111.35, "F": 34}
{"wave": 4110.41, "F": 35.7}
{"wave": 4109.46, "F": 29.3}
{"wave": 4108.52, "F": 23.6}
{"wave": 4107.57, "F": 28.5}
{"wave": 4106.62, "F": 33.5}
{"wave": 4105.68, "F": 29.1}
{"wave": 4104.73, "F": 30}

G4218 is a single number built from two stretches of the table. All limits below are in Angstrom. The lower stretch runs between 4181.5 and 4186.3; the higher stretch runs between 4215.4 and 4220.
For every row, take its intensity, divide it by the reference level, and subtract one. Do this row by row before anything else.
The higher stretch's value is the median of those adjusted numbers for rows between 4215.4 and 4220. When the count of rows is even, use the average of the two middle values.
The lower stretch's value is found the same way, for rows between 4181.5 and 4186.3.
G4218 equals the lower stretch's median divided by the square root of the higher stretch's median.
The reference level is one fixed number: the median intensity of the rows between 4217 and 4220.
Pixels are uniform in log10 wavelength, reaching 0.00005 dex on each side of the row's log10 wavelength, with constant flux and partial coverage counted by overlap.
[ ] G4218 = -0.1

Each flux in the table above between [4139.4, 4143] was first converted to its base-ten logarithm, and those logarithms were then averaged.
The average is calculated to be 1.47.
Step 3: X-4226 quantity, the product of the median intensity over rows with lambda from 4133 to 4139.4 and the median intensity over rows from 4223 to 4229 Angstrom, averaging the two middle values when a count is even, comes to 823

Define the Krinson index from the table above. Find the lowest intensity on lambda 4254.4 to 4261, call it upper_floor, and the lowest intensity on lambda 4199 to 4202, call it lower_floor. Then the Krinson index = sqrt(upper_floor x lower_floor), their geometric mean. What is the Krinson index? 23.6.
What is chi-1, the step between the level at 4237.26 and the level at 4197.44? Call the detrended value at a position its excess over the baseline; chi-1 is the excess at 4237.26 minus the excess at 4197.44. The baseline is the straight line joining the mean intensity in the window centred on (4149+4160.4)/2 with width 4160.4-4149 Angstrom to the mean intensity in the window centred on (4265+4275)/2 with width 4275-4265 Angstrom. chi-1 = 1.5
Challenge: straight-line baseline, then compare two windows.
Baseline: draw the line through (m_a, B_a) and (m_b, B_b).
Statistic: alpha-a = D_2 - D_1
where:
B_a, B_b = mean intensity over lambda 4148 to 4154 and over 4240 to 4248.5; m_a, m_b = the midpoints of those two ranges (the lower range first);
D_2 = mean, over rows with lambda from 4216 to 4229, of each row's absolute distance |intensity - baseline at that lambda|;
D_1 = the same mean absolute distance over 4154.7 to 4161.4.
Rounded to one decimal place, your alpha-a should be 1.5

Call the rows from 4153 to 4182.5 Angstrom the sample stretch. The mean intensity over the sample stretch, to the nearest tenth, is 30.7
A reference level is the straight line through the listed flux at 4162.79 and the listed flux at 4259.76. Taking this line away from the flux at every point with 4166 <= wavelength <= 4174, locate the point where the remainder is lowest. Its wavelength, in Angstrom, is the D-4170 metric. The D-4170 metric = 4169.51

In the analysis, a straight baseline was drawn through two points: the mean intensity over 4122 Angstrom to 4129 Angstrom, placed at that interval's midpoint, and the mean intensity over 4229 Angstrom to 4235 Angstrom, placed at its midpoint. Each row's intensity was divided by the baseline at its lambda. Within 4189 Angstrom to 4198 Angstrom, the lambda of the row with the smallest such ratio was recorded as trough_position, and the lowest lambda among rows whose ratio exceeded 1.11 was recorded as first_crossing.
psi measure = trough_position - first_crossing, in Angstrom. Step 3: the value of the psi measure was -4.8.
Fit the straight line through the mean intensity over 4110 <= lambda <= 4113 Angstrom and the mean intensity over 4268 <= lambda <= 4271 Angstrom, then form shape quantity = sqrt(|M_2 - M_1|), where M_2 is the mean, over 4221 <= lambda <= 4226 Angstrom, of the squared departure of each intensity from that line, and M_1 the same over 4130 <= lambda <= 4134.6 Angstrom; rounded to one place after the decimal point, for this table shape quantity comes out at 4.4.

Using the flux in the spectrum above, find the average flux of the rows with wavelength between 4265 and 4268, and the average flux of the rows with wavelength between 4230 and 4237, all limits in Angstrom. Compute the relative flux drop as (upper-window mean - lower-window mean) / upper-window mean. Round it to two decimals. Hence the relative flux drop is 0.13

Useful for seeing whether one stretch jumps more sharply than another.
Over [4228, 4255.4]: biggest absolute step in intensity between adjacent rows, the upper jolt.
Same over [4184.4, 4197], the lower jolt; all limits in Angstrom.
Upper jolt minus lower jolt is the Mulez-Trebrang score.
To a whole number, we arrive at -2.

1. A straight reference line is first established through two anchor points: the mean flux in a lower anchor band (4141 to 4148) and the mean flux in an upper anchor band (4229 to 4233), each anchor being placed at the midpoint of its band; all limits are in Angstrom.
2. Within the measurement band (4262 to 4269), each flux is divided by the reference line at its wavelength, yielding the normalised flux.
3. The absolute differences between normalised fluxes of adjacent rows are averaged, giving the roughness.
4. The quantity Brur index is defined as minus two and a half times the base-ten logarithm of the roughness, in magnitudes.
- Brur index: 2.6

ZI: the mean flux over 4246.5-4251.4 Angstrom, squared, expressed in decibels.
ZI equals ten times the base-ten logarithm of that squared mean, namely 30.3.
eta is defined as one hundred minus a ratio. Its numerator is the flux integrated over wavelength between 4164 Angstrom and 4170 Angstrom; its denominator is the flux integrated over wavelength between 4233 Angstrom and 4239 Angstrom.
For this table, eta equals 99.0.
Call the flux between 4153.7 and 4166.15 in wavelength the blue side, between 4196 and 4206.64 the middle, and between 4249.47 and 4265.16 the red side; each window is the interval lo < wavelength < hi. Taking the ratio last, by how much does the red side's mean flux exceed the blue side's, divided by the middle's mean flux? 0.084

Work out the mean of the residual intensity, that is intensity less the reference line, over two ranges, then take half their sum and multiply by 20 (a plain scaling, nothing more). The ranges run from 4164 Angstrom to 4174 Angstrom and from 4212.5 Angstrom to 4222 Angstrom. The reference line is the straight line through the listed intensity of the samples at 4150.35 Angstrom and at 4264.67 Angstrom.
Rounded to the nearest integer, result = 59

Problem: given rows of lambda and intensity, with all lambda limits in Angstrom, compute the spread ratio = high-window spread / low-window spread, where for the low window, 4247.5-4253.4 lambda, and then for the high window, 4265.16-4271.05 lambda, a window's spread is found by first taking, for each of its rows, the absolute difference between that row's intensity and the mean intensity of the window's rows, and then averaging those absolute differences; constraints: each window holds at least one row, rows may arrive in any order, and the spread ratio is 1.0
